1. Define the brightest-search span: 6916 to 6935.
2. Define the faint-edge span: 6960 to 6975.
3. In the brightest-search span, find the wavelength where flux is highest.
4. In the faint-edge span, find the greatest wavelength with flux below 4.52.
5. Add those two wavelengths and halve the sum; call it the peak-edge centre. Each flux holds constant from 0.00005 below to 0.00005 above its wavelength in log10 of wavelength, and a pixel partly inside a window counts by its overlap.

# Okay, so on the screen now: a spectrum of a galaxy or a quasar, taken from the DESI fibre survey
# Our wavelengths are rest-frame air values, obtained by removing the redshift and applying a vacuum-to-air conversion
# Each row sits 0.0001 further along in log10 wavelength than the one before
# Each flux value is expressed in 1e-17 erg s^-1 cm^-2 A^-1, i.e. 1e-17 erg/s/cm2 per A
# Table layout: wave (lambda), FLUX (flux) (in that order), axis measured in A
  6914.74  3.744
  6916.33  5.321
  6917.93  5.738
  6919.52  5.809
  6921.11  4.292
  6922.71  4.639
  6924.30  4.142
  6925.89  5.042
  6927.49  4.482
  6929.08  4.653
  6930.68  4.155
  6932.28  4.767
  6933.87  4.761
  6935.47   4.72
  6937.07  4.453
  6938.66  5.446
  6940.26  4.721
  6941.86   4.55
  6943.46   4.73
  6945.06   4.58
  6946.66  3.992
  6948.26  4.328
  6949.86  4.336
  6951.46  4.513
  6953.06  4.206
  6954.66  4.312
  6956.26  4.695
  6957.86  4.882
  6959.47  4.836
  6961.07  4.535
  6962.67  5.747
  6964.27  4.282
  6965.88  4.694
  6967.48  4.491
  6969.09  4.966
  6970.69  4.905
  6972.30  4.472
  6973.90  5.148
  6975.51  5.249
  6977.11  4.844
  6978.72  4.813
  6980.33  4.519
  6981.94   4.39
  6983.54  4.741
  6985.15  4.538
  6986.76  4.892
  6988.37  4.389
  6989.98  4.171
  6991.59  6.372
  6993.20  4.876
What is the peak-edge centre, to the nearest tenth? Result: 6945.9 A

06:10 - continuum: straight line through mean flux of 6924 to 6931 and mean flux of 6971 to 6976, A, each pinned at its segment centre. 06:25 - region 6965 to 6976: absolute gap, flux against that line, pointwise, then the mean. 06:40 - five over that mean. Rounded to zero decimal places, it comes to 22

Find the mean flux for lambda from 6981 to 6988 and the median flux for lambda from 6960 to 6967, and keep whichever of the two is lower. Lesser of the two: 4.61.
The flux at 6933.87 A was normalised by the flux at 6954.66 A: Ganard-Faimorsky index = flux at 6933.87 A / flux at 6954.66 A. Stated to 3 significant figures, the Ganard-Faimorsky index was 1.10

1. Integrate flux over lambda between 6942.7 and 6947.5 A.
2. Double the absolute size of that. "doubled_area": 42.5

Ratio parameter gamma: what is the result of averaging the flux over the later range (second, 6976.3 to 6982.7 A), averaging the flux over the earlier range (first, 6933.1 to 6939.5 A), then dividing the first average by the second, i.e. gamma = 1.04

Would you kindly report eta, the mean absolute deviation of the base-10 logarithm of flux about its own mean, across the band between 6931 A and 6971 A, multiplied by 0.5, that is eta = 0.012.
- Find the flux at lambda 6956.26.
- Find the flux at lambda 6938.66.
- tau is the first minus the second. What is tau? -0.8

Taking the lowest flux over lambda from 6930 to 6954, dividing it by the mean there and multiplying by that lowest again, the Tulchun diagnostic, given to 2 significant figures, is 3.5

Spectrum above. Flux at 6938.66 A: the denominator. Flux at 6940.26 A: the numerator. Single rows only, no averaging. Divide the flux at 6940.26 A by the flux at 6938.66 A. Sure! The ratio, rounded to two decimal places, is 0.87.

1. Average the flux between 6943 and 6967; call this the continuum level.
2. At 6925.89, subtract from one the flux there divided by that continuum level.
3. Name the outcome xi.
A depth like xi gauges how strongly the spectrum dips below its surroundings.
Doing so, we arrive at -0.10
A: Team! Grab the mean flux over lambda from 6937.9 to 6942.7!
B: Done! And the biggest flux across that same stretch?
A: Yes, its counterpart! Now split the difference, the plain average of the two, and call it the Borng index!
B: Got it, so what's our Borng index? 5.2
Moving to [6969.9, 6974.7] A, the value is 5.0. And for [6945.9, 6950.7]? 4.3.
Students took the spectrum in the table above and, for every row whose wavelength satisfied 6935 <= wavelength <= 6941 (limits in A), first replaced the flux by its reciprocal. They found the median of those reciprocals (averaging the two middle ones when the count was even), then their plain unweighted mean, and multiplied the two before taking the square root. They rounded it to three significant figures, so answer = 0.210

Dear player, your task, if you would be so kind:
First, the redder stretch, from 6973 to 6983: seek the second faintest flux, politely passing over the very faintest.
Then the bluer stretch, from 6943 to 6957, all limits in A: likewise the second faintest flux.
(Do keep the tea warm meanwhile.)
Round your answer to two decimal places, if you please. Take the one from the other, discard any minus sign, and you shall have 0.31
